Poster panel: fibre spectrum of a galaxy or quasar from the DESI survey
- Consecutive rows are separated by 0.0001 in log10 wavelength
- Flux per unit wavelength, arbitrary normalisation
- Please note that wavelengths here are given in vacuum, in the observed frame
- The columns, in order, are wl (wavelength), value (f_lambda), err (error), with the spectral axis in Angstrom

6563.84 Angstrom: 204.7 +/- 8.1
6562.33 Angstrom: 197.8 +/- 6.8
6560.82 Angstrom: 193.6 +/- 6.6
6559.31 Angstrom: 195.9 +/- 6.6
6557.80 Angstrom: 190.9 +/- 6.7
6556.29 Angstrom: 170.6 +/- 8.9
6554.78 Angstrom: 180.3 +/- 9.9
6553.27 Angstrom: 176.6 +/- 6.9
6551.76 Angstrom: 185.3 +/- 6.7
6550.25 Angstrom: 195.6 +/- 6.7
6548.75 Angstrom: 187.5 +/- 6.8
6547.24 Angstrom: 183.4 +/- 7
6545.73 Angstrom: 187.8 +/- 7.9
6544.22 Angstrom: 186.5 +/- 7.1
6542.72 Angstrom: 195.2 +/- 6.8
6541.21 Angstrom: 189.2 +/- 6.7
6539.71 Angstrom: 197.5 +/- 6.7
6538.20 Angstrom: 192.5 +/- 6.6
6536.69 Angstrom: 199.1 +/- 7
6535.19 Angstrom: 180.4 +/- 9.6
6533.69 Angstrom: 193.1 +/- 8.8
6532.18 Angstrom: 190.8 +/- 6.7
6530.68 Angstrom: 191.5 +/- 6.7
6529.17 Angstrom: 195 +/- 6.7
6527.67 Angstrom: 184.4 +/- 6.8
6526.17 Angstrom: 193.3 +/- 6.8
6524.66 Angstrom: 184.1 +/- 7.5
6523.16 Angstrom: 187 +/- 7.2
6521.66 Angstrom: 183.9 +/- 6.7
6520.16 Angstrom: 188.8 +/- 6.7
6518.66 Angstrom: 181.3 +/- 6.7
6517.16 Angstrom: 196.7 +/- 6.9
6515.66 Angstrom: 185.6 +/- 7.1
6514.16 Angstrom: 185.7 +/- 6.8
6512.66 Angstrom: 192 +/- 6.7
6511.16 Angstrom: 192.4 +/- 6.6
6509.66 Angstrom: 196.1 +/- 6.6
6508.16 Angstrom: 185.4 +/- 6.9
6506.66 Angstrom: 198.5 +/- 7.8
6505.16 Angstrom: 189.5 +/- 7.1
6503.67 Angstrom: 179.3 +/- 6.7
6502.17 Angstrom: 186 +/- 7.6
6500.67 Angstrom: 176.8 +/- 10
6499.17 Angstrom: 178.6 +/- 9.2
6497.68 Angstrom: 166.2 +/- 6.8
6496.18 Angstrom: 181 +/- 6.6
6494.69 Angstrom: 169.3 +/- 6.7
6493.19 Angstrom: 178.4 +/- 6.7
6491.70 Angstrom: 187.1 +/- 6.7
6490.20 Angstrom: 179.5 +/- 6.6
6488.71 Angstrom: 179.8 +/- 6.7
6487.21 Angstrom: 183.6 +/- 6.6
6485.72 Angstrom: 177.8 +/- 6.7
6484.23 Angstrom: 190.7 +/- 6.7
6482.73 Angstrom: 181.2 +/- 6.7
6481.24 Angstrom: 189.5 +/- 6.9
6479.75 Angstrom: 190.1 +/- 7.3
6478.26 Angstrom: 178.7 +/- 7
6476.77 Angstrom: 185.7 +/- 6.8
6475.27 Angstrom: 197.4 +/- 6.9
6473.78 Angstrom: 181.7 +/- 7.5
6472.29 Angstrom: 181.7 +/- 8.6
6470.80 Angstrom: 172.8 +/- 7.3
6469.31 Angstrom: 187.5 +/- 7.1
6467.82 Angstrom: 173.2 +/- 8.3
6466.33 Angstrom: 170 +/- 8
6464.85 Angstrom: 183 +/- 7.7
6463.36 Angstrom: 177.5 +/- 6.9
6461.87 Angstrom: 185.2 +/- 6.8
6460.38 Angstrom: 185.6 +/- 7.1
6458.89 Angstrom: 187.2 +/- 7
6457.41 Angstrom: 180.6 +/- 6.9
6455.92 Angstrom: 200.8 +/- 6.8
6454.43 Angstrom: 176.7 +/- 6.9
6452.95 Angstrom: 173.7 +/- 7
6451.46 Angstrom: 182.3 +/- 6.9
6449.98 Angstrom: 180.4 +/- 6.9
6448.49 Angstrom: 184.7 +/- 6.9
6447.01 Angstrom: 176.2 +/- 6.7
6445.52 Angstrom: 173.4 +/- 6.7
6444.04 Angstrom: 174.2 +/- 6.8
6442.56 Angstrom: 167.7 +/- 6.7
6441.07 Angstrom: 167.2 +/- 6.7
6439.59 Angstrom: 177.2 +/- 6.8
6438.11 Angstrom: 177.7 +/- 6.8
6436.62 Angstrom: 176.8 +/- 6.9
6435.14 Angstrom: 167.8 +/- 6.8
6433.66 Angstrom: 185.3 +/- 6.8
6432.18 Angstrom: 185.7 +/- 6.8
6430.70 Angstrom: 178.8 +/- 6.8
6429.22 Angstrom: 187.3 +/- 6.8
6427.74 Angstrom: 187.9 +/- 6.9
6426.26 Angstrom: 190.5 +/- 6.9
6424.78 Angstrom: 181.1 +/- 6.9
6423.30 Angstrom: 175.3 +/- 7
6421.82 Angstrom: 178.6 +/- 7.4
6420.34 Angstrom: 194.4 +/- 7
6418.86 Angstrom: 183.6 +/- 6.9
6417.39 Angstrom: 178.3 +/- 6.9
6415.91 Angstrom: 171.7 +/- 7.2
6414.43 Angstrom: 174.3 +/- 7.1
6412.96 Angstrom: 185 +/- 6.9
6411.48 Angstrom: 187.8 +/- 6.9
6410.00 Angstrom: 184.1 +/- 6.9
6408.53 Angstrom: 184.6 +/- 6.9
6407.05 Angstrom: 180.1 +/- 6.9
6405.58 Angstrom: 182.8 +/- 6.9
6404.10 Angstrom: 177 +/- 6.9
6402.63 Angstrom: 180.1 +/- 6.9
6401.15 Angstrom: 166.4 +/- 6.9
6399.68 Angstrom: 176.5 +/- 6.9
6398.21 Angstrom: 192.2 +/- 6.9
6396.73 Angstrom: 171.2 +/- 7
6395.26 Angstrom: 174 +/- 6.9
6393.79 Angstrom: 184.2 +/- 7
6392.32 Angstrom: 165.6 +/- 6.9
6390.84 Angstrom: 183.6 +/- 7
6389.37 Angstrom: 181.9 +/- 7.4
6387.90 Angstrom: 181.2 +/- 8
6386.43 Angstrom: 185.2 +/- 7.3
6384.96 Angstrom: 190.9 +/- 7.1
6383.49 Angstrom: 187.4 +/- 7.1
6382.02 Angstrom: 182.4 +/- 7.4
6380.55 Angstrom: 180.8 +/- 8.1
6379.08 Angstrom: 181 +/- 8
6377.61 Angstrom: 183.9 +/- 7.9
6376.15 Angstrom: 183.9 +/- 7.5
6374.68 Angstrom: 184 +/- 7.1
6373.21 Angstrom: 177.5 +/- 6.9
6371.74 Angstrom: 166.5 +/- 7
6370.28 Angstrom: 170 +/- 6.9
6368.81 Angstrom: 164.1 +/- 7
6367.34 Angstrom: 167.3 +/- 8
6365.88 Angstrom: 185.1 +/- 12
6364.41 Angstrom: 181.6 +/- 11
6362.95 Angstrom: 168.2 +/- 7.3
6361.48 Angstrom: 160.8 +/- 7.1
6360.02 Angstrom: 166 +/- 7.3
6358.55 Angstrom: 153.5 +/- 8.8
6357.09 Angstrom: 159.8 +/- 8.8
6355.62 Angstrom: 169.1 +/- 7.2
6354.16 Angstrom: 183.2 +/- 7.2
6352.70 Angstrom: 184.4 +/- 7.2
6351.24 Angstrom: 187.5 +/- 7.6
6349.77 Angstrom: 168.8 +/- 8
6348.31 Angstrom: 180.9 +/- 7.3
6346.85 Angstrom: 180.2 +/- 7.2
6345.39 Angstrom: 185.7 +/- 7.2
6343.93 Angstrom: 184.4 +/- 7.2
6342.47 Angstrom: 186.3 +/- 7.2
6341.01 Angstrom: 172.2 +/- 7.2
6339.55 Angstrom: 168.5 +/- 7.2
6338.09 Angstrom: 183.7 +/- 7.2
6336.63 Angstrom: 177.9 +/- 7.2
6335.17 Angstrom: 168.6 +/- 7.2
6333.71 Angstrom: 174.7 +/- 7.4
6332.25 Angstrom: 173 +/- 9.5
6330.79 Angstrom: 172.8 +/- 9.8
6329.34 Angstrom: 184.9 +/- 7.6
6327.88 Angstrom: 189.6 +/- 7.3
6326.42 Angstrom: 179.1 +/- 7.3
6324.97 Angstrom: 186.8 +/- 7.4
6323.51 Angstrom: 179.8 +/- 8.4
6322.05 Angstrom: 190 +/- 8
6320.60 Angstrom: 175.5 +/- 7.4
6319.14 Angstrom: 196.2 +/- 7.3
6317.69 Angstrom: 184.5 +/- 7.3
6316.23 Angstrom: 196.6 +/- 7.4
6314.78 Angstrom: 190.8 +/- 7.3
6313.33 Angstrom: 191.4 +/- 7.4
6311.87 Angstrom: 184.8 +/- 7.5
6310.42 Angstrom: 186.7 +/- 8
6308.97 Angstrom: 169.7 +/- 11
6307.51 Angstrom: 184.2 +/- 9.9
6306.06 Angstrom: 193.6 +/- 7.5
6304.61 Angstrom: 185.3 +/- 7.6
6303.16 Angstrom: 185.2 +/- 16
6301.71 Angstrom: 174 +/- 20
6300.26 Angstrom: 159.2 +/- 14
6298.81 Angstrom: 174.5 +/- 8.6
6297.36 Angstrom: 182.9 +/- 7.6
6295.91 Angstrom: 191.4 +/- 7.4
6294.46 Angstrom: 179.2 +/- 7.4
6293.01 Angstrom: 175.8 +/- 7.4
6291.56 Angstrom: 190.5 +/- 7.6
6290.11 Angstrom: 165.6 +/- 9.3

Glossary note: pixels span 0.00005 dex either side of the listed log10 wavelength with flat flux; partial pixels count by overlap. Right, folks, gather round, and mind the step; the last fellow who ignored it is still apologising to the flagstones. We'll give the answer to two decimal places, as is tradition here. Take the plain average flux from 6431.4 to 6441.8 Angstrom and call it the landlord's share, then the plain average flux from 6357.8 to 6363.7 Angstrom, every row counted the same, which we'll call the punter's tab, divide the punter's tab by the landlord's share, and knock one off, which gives -0.08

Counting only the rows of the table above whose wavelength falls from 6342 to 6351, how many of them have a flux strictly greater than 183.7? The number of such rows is 3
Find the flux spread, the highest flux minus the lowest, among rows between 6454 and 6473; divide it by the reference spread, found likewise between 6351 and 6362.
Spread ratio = 0.91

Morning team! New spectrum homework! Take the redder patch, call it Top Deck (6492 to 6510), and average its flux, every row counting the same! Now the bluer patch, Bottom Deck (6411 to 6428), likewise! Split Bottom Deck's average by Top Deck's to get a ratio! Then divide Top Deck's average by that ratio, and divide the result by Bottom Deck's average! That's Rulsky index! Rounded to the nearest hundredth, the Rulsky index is 1.00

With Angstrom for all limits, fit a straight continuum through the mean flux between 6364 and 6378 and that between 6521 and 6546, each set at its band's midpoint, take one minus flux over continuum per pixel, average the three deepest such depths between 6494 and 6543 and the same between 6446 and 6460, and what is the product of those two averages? 0.004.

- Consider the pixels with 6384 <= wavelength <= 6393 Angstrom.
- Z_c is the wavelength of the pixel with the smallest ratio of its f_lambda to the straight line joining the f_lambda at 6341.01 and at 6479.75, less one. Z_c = 6392.32 Angstrom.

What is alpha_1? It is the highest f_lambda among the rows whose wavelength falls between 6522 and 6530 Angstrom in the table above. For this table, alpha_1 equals 195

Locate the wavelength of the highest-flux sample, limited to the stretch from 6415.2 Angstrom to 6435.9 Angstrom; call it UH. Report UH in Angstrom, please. 6420.34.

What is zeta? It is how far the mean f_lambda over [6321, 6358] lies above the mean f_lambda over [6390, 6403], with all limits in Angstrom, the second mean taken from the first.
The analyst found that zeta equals 1.8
